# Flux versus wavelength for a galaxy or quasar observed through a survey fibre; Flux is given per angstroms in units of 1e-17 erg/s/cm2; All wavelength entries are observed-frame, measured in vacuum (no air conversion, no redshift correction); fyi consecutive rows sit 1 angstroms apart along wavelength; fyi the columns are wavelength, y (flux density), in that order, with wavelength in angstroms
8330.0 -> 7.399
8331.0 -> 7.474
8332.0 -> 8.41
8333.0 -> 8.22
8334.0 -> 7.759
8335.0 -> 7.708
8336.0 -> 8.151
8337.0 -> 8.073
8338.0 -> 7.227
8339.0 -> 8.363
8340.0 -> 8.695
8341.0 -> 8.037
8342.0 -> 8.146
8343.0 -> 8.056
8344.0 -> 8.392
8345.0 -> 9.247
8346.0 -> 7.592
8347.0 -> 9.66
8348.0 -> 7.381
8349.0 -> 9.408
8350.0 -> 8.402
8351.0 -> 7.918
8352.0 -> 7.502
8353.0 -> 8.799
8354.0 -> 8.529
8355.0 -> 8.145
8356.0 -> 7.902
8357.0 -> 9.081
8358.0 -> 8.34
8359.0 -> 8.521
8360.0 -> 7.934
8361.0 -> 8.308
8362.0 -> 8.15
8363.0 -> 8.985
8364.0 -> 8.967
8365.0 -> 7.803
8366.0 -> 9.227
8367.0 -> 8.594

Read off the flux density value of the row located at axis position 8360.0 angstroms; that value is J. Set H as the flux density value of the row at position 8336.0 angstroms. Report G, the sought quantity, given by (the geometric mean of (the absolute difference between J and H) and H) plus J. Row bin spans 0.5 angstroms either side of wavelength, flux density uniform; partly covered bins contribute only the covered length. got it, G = 9.3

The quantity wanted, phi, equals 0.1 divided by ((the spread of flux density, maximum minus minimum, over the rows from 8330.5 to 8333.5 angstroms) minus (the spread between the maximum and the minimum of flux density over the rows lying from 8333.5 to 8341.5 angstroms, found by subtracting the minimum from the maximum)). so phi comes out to -0.19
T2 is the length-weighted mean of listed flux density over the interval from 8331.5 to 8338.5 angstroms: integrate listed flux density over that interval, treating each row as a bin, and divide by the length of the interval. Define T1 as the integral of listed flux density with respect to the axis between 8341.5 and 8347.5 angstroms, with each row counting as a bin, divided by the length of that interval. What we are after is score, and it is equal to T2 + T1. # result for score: 16.45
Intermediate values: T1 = 8.52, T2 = 7.94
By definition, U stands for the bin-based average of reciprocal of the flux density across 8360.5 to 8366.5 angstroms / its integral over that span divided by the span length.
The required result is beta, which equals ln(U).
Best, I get -2.14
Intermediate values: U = 0.117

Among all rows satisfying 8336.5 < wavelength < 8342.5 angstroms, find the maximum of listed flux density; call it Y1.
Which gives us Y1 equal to 8.695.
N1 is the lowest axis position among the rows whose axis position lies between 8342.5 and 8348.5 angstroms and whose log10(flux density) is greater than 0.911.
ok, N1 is 8344.0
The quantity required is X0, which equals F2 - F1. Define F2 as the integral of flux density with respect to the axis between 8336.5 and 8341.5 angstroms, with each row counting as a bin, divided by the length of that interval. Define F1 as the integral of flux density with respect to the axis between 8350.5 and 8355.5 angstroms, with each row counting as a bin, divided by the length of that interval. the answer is -0.1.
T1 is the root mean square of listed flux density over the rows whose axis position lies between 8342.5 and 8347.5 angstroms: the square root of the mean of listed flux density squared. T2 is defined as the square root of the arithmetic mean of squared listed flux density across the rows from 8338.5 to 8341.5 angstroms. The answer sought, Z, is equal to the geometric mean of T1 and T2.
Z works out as 8.50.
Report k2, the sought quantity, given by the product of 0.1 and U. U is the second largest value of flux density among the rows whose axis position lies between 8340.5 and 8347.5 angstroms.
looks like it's 0.92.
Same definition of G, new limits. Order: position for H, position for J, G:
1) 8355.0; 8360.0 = 9.2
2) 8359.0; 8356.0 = 10.2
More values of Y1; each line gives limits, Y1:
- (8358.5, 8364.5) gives 8.985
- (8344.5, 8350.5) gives 9.66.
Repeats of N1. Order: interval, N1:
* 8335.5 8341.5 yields 8336.0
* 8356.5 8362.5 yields 8357.0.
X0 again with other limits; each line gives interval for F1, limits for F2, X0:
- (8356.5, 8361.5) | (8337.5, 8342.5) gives -0.3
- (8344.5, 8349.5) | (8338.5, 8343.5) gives -0.4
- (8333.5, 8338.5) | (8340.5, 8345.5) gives 0.6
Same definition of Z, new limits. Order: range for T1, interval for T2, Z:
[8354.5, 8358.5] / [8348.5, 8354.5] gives 8.41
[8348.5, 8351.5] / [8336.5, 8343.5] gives 8.34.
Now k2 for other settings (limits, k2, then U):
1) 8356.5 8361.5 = 0.85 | 8.521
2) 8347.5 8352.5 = 0.84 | 8.402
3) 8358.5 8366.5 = 0.90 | 8.985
